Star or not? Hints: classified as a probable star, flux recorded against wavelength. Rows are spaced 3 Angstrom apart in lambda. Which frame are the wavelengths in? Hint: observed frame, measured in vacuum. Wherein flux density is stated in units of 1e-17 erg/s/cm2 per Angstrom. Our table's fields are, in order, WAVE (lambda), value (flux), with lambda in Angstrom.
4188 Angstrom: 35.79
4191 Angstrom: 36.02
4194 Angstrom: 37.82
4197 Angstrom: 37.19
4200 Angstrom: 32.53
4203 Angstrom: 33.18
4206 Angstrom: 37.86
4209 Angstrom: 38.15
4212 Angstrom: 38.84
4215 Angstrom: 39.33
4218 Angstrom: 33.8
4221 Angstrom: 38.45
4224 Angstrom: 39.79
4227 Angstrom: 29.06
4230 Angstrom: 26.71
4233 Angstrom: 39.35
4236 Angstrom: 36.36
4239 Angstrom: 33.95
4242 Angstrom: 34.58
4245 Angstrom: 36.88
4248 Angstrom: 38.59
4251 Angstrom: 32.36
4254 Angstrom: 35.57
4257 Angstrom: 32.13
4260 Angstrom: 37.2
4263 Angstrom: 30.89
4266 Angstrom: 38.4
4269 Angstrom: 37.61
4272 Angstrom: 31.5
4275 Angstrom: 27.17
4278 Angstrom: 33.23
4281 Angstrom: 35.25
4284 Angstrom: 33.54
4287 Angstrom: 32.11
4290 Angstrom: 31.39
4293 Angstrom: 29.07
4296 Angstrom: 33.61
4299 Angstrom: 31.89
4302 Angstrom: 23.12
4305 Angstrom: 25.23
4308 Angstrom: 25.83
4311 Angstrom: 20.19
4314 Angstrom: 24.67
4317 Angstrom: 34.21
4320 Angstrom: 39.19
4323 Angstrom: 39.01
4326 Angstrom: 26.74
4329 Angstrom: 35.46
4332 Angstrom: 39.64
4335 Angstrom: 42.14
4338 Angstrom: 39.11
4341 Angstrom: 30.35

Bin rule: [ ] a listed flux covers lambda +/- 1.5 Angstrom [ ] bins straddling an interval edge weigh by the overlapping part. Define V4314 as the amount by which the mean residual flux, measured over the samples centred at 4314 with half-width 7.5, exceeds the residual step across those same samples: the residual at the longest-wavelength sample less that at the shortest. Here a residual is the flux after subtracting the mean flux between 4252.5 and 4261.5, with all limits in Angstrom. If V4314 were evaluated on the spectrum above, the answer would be -20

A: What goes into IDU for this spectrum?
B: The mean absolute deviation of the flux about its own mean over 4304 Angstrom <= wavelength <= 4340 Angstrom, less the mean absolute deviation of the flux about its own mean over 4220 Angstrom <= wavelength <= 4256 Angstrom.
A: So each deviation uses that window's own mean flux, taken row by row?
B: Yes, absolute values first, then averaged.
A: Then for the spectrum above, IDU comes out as 4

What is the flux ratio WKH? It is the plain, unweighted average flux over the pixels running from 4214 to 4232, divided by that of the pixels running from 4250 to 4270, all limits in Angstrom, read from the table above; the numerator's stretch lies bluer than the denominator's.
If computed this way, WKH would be 0.99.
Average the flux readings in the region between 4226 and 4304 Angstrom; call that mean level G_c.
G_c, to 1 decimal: 33.1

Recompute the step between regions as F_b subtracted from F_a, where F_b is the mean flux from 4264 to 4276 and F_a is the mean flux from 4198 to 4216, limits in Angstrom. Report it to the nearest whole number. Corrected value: 3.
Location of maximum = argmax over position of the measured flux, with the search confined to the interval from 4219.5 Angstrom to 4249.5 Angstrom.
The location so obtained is 4224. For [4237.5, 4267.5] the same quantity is 4248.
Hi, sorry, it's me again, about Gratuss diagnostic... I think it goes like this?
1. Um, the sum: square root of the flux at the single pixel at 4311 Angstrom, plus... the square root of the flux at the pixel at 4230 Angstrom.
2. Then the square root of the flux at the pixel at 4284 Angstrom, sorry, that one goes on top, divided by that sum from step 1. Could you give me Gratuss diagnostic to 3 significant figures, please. 0.599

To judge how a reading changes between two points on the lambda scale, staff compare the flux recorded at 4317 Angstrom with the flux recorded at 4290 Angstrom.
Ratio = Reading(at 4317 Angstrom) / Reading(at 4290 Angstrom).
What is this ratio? 1.1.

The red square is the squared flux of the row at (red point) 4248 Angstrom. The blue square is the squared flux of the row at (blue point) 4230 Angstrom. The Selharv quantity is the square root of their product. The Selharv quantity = 1031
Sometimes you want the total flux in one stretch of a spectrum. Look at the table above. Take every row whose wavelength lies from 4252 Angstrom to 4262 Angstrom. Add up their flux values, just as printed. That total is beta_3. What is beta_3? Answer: 105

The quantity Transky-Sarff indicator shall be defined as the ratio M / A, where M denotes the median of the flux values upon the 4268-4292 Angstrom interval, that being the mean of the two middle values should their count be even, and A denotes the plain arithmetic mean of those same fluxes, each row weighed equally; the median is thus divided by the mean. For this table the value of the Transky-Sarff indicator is 1.00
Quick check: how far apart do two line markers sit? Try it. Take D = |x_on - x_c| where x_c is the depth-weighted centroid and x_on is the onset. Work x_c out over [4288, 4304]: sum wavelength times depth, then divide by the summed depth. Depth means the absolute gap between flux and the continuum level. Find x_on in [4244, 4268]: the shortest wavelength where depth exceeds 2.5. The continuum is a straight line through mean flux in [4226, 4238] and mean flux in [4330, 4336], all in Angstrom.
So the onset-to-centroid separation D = 52.2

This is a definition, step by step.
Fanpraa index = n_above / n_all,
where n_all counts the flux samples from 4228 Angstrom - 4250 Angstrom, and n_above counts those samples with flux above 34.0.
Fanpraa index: 0.71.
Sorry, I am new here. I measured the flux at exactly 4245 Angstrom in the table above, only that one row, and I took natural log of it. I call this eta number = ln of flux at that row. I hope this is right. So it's 3.61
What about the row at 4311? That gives 3.01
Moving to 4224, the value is 3.68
